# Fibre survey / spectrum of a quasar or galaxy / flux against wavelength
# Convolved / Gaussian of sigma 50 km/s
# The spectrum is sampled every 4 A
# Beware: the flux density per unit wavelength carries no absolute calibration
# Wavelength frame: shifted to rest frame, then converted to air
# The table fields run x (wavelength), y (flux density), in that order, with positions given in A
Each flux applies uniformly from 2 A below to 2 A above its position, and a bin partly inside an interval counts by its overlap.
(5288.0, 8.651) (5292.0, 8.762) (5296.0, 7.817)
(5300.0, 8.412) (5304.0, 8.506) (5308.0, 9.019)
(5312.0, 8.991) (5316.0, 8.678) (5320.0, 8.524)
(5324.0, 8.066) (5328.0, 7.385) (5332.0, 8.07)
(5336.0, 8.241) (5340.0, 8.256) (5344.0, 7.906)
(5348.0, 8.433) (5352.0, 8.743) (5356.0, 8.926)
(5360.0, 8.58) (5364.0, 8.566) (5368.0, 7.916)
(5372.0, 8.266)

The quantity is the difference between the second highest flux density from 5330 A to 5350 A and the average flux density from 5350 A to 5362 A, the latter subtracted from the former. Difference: -0.5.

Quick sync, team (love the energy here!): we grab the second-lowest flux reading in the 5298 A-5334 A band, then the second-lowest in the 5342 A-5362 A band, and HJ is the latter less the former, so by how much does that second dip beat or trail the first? 0.37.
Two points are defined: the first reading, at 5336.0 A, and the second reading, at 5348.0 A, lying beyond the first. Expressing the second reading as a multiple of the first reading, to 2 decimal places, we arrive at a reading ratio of 1.02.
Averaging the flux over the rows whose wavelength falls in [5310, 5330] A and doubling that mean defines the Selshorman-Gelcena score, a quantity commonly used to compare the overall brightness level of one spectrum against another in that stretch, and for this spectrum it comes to 16.7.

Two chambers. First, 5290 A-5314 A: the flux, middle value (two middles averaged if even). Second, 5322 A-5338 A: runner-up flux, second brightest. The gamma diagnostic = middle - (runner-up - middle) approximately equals 9.2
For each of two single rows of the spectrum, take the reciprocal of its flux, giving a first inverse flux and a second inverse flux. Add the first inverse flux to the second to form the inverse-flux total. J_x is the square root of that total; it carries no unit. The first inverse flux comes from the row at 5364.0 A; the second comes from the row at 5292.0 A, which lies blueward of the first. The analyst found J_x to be 0.480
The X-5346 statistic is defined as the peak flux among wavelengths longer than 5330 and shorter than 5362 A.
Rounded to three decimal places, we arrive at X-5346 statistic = 8.926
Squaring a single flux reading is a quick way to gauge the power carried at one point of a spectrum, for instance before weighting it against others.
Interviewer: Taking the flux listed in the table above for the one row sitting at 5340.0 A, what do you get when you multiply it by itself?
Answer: 68.2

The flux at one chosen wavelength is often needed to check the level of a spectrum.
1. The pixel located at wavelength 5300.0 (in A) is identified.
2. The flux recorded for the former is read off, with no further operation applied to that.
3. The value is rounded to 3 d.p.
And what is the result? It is 8.412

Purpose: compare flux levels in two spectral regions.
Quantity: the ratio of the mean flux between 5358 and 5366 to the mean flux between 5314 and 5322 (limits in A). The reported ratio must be 1.00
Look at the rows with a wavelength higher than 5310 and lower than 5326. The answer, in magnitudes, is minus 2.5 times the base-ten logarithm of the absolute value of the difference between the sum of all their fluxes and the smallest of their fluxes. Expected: -3.5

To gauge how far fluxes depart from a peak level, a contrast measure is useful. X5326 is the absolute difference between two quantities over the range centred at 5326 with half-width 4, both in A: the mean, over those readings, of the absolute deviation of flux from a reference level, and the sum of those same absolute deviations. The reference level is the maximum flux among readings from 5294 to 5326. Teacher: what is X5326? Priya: 1.3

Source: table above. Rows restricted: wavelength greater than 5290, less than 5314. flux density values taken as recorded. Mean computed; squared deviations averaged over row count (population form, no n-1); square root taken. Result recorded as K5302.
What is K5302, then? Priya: 0.41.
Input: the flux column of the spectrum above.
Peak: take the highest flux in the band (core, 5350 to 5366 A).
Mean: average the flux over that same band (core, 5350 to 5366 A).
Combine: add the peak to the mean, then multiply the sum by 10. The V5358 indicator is 176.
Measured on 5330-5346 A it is 164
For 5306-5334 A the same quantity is 174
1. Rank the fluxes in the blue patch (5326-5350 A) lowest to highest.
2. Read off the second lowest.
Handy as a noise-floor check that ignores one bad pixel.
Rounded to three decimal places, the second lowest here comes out 7.906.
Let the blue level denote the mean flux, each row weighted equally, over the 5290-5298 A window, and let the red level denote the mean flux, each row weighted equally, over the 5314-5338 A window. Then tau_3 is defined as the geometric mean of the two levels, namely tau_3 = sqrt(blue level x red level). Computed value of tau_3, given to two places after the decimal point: 8.22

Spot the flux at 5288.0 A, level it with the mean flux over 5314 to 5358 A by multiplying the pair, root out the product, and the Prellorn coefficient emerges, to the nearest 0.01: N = 8.47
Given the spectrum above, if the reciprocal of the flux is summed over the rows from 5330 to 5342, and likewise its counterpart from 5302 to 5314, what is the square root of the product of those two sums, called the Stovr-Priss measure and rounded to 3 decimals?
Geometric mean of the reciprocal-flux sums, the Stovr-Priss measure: 0.353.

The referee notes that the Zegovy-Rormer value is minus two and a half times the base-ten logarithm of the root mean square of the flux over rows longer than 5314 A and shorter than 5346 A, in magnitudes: -2.28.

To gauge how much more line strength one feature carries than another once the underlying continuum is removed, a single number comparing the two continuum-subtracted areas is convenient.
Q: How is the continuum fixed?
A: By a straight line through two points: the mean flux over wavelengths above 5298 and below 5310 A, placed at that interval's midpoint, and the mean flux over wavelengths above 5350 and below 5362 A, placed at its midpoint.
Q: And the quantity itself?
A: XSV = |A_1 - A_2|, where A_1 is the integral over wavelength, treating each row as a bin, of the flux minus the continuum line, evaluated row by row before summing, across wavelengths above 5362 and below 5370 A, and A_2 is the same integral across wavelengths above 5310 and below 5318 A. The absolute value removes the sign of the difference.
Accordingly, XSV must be 5.6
